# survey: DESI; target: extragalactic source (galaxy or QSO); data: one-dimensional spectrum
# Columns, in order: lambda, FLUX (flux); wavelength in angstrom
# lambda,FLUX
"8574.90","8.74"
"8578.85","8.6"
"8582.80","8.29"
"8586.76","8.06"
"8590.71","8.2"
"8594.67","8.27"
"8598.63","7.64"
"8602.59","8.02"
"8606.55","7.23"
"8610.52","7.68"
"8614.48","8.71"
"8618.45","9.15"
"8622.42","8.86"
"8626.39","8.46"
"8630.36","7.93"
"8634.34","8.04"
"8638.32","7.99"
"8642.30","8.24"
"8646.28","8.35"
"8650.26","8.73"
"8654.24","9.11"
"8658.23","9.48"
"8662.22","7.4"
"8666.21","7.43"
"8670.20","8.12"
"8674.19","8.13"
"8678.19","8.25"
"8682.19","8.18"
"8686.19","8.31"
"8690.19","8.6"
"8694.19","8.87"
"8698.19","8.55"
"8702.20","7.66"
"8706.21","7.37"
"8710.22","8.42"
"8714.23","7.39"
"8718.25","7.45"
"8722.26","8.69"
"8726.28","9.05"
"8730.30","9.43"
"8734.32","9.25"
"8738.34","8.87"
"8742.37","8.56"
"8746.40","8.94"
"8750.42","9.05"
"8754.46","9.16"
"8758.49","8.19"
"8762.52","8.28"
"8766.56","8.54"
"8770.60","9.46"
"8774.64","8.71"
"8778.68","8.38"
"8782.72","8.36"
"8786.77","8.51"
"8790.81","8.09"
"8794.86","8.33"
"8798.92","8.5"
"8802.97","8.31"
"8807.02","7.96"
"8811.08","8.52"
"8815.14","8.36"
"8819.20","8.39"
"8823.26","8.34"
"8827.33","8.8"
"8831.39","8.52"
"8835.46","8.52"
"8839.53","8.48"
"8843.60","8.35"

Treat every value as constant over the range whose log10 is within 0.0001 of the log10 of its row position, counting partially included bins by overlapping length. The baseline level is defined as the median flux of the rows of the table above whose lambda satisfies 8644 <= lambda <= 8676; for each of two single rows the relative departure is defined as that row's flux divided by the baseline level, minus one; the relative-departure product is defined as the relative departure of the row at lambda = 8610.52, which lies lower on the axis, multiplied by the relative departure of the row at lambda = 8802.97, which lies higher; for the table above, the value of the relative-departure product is -0.0006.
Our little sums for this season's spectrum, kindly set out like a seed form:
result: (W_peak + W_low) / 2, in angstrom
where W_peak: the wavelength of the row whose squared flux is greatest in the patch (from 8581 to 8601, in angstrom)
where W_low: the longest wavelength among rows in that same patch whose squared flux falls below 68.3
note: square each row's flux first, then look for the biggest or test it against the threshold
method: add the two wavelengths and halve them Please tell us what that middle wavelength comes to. 8590.7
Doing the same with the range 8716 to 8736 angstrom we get 8724.3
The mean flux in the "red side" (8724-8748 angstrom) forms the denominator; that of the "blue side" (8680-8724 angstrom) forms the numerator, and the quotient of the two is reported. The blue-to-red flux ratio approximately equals 0.90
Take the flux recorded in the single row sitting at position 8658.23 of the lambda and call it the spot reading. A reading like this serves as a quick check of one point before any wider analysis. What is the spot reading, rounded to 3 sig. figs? 9.48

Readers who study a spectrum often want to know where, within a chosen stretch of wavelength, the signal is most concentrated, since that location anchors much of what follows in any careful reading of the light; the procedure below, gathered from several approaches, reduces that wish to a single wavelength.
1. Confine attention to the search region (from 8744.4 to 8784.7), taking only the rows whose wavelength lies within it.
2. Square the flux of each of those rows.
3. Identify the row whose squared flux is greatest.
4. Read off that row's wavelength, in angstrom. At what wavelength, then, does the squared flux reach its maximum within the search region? 8770.60 angstrom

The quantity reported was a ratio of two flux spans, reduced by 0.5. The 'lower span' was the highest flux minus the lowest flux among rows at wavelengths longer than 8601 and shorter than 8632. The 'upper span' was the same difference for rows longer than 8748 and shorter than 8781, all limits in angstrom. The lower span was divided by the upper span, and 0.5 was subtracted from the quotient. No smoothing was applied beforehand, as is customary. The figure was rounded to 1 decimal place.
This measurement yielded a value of 1.0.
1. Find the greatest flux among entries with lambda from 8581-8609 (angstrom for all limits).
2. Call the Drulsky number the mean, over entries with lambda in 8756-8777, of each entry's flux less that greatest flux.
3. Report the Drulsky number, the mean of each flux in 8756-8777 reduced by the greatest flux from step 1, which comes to 0.35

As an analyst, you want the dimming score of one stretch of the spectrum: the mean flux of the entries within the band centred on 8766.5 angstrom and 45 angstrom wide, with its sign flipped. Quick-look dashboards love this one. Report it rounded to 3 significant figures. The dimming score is -8.69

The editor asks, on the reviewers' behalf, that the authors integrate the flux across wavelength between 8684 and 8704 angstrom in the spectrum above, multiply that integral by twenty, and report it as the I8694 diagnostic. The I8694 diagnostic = 3362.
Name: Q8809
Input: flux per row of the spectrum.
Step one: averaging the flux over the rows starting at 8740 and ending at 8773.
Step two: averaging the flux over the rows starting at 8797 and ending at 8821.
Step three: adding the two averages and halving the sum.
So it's 8.56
